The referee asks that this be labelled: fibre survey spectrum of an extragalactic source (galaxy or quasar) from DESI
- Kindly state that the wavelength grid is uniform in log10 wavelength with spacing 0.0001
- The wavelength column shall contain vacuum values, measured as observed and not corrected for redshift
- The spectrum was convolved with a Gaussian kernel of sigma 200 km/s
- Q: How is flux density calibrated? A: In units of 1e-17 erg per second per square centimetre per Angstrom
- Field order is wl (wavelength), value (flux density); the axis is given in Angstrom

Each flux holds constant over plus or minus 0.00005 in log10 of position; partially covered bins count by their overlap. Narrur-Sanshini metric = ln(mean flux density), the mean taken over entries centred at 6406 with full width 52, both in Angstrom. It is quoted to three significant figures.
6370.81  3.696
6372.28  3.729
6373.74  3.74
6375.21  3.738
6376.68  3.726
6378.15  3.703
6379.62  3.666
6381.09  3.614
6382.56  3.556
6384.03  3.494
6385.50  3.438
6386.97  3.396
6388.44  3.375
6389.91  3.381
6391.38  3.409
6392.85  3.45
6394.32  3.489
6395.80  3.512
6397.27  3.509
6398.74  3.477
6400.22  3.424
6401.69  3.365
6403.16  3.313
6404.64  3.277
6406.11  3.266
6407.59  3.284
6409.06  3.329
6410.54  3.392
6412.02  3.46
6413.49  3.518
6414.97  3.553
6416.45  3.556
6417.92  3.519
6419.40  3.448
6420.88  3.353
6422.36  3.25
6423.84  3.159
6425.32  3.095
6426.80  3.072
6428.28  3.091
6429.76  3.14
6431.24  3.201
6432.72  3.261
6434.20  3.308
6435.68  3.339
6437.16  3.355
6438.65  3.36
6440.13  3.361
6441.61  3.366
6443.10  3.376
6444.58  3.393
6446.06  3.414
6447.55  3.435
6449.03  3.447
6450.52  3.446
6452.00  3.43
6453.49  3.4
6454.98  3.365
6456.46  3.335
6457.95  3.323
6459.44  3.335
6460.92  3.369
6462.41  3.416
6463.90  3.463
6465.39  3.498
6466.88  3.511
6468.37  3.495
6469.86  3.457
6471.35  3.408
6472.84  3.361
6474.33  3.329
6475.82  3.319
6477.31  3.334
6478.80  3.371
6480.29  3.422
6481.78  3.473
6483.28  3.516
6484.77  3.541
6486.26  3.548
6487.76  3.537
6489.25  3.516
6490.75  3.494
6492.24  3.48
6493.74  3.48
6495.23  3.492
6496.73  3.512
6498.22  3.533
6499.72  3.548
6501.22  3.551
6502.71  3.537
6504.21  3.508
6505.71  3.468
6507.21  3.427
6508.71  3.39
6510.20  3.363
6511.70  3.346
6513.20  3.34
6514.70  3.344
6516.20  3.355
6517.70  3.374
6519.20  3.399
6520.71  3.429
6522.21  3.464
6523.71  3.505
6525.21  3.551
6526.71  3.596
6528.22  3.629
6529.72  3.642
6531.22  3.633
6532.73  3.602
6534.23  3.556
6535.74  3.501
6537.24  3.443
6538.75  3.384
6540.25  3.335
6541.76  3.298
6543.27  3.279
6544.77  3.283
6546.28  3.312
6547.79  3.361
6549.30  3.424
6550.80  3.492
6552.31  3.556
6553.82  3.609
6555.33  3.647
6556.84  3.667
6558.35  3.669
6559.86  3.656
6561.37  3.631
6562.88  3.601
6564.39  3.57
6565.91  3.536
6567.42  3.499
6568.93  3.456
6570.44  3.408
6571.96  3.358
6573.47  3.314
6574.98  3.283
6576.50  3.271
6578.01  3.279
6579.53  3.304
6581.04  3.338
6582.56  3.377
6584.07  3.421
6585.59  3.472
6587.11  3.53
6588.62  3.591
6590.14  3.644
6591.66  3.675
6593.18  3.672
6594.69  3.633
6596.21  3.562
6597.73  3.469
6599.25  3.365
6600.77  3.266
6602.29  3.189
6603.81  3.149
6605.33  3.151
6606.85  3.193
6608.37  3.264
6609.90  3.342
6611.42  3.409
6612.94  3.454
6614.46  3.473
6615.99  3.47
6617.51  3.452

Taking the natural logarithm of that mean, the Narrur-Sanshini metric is 1.22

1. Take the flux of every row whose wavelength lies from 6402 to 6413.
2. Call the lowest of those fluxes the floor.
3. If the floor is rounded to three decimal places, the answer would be 3.266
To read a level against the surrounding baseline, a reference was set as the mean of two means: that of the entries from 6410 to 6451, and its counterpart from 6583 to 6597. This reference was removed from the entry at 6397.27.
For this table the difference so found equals 0.05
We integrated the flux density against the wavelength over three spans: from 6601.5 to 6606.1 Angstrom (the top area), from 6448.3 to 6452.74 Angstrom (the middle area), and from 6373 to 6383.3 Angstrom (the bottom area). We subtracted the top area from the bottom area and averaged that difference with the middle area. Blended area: 19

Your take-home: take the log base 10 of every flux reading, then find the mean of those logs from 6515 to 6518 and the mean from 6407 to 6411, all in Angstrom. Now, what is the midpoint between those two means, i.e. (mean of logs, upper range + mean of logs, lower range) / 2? 0.525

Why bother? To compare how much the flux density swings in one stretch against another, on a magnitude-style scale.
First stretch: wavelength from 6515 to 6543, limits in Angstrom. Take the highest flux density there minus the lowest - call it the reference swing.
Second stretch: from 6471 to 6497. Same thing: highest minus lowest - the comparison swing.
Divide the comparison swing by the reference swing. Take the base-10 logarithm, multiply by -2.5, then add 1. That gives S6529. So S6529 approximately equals 1.4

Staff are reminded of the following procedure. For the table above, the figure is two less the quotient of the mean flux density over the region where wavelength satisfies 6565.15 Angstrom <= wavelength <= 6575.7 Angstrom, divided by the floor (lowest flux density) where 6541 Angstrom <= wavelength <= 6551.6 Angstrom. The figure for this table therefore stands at 0.96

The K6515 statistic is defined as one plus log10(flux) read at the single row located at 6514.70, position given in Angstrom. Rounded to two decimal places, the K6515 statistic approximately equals 1.52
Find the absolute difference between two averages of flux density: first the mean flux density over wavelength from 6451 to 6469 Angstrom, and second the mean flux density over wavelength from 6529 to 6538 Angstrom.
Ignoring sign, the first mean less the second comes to 0.15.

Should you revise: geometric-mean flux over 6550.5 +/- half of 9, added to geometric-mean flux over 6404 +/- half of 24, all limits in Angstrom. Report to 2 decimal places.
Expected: 6.87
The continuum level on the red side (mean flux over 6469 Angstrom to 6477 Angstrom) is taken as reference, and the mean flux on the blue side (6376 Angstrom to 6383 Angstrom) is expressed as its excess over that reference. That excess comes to 0.28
